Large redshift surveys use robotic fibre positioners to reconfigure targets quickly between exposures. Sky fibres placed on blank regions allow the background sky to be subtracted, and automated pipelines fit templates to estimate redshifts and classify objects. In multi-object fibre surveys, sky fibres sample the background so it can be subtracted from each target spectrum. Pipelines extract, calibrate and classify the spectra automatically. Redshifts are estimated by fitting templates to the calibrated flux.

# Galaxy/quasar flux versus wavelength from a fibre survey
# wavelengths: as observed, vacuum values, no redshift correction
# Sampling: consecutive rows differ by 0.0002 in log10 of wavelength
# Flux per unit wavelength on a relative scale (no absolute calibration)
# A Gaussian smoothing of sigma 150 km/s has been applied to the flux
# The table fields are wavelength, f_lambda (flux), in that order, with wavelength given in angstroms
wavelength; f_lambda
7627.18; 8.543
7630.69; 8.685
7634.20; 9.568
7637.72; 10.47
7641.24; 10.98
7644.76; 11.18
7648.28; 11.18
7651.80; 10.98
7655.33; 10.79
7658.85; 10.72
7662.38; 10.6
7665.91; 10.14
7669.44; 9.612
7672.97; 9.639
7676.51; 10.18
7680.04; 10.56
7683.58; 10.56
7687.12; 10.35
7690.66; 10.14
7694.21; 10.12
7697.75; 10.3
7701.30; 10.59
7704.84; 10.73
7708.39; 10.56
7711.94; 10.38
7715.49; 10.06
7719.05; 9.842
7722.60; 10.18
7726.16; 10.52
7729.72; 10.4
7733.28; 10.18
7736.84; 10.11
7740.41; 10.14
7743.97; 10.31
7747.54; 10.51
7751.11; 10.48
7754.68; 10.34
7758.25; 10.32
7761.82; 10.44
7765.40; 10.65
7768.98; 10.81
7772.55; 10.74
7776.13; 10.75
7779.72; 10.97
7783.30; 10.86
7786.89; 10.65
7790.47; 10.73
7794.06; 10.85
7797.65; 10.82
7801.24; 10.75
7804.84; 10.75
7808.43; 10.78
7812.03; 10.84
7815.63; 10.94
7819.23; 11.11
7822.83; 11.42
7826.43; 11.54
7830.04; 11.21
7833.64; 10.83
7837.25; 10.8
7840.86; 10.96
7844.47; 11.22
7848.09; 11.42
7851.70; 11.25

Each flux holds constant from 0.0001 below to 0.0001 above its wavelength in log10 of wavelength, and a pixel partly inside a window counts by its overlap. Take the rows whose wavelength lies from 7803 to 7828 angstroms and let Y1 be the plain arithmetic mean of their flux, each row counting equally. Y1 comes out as 11.1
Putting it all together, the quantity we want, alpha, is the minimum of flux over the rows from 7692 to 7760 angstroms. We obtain 9.842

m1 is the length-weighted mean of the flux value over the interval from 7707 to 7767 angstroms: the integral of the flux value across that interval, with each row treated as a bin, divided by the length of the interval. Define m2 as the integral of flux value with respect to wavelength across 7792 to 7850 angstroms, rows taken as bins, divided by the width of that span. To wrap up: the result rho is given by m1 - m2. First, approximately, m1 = 10.32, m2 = 11.01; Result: -0.7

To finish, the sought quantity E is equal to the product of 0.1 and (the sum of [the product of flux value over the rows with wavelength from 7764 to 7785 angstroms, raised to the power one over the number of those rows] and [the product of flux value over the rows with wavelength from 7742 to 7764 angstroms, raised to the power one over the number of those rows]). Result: 2.12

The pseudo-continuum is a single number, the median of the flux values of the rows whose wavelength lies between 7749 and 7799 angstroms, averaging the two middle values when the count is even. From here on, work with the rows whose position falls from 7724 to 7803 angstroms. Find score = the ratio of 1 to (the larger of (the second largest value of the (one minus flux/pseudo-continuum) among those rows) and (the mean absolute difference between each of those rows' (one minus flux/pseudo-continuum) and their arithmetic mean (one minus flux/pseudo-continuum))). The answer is 18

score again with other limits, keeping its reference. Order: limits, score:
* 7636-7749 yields 10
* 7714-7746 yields 16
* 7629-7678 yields 9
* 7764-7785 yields 129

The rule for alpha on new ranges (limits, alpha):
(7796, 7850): 10.75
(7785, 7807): 10.65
